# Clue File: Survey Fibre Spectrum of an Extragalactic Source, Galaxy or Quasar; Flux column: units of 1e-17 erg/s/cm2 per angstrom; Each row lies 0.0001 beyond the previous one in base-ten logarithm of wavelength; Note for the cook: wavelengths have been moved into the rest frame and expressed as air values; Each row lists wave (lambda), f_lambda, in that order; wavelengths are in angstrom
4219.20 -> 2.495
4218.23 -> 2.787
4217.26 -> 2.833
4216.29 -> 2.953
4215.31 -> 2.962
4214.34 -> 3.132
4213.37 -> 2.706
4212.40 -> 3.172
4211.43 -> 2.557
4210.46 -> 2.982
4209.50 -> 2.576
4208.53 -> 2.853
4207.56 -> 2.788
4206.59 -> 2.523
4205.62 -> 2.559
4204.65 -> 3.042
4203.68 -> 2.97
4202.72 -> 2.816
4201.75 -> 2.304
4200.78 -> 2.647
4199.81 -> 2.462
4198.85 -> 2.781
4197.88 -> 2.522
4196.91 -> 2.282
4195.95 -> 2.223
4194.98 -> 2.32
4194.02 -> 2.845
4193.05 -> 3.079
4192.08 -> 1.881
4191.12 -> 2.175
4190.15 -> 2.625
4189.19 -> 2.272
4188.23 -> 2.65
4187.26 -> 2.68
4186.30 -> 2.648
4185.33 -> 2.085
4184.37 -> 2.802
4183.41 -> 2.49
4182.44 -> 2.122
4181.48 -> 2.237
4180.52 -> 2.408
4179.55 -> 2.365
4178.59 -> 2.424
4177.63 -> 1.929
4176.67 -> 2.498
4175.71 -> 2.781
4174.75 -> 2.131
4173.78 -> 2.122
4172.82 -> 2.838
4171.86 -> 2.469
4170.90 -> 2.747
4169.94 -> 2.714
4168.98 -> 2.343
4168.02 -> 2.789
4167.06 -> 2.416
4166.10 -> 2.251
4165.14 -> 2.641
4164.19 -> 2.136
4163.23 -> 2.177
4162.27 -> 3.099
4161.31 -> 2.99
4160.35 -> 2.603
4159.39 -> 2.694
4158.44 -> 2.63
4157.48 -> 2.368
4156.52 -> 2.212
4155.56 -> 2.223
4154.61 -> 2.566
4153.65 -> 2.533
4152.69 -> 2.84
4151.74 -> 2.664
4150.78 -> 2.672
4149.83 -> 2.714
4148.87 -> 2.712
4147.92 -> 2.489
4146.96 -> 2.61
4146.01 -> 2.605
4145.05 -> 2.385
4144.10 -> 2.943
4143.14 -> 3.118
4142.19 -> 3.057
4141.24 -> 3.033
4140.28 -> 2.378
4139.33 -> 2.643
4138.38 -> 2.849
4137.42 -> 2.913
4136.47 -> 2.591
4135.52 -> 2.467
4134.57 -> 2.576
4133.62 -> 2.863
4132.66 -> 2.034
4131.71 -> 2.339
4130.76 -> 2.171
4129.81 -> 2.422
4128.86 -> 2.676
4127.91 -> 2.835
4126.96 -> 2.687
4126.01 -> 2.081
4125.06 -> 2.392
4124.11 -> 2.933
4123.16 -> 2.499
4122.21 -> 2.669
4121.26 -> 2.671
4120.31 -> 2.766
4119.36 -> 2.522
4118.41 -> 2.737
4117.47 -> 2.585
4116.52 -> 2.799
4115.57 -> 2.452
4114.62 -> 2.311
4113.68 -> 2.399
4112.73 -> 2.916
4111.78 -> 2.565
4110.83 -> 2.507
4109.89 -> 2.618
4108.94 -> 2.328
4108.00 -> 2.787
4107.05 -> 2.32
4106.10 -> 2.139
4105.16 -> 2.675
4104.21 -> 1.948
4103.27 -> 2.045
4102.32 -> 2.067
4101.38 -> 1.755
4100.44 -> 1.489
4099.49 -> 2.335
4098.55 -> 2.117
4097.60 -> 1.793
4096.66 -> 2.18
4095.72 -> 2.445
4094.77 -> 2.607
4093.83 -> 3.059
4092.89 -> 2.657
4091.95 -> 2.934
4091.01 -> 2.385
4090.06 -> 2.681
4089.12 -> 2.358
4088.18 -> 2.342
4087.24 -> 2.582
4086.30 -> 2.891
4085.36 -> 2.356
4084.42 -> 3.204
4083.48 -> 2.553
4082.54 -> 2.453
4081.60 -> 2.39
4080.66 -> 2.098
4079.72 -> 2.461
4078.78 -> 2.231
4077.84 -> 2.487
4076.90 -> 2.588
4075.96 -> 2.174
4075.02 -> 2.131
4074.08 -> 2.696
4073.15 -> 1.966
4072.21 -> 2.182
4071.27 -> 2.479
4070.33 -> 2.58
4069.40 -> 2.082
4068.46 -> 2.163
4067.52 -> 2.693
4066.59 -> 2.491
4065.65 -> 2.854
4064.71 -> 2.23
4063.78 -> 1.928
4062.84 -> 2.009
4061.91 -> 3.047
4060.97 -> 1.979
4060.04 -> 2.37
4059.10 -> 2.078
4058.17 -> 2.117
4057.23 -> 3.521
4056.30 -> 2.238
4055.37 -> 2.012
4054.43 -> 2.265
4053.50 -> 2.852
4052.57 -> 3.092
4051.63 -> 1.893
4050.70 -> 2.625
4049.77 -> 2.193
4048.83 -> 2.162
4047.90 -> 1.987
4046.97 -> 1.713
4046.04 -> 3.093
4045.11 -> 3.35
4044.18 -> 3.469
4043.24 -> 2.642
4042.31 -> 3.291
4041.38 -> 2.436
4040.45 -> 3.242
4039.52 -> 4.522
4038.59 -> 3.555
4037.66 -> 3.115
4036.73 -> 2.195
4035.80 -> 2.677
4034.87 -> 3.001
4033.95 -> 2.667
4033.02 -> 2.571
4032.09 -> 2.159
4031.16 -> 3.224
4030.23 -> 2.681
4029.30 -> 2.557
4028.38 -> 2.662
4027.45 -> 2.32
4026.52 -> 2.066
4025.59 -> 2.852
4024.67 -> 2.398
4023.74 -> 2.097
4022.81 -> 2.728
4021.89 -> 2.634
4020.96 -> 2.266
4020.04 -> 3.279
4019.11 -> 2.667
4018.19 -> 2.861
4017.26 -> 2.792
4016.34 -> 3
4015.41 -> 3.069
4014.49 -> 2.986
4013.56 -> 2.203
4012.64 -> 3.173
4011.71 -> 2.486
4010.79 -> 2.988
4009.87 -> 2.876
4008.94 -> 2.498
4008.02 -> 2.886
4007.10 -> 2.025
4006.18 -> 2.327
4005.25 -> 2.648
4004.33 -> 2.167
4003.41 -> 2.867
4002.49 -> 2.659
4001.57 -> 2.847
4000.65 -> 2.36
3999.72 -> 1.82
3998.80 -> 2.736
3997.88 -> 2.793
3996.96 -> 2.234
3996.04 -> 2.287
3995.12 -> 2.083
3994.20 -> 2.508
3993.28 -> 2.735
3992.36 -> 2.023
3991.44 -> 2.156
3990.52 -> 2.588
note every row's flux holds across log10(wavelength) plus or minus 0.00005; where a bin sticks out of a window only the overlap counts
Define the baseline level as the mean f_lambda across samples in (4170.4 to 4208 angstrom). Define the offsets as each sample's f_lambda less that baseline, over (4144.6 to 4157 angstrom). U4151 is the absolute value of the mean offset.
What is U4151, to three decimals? 0.055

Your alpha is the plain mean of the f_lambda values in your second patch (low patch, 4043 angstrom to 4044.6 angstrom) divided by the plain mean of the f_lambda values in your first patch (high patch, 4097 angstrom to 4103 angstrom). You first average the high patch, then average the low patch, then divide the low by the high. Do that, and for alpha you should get 1.59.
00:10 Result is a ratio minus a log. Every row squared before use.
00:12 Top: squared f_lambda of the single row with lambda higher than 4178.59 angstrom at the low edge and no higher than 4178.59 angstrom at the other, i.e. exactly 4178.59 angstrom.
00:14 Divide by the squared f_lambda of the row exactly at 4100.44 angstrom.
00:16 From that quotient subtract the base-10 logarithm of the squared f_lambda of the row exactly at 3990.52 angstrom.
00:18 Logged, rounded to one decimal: 1.8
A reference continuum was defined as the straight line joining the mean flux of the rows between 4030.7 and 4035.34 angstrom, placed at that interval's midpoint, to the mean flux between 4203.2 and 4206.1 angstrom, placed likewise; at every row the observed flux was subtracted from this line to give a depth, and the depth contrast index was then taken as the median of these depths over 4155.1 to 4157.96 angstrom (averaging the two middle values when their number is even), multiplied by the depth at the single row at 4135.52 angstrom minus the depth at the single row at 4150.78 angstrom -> 0.12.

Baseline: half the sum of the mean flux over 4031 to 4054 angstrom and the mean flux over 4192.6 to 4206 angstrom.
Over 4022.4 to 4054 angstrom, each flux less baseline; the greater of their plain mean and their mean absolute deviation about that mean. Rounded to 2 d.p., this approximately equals 0.44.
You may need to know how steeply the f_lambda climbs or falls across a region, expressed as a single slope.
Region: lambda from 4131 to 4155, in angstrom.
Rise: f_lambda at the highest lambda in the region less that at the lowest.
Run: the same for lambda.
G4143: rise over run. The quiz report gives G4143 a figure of 0.010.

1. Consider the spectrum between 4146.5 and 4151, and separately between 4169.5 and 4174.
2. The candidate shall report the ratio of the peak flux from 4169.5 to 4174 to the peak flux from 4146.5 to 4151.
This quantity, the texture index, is 1.05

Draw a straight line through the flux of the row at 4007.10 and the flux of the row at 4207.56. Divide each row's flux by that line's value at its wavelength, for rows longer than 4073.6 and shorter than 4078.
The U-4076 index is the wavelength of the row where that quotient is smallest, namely 4075.02 angstrom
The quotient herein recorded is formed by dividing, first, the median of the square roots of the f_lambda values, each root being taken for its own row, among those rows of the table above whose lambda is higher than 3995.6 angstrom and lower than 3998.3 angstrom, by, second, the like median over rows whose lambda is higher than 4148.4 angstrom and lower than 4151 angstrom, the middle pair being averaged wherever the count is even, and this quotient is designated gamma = 0.92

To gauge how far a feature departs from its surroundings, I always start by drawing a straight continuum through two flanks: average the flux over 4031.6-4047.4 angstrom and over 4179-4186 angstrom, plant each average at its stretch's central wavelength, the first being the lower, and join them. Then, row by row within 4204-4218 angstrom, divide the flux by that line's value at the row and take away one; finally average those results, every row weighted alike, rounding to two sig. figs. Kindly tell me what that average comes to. 0.26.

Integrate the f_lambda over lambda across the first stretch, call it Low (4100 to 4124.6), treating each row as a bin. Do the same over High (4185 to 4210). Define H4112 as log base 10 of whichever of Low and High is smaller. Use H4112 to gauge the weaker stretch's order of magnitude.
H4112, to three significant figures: 1.78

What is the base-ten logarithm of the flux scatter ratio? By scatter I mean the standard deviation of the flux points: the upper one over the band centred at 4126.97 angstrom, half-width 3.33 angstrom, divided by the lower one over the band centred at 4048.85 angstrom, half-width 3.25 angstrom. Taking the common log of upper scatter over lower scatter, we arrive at -0.21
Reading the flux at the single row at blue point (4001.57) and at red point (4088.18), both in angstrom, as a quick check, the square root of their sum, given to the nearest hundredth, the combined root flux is 2.28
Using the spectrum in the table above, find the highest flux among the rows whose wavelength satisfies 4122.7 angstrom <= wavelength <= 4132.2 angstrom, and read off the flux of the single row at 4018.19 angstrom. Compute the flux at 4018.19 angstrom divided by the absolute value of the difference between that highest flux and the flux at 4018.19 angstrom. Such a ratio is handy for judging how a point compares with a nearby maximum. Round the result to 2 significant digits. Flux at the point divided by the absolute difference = 40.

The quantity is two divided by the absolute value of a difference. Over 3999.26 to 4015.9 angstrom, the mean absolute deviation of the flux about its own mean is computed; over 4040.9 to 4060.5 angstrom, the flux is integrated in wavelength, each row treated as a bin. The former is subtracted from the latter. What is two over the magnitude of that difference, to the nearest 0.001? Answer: 0.040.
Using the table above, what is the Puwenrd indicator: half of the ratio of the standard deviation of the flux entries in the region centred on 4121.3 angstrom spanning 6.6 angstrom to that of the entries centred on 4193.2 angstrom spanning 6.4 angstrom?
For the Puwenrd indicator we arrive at 0.2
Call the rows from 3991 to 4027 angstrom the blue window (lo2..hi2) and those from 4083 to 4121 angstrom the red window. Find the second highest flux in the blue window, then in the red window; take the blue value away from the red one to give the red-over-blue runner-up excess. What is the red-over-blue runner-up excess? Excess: -0.11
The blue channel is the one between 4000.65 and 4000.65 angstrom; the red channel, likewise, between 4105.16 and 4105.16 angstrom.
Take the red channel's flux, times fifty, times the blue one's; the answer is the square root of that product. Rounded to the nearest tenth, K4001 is 17.8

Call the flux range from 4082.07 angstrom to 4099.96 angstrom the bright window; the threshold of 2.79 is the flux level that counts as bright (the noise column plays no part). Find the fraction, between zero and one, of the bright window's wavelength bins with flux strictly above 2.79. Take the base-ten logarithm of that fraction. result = -0.68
